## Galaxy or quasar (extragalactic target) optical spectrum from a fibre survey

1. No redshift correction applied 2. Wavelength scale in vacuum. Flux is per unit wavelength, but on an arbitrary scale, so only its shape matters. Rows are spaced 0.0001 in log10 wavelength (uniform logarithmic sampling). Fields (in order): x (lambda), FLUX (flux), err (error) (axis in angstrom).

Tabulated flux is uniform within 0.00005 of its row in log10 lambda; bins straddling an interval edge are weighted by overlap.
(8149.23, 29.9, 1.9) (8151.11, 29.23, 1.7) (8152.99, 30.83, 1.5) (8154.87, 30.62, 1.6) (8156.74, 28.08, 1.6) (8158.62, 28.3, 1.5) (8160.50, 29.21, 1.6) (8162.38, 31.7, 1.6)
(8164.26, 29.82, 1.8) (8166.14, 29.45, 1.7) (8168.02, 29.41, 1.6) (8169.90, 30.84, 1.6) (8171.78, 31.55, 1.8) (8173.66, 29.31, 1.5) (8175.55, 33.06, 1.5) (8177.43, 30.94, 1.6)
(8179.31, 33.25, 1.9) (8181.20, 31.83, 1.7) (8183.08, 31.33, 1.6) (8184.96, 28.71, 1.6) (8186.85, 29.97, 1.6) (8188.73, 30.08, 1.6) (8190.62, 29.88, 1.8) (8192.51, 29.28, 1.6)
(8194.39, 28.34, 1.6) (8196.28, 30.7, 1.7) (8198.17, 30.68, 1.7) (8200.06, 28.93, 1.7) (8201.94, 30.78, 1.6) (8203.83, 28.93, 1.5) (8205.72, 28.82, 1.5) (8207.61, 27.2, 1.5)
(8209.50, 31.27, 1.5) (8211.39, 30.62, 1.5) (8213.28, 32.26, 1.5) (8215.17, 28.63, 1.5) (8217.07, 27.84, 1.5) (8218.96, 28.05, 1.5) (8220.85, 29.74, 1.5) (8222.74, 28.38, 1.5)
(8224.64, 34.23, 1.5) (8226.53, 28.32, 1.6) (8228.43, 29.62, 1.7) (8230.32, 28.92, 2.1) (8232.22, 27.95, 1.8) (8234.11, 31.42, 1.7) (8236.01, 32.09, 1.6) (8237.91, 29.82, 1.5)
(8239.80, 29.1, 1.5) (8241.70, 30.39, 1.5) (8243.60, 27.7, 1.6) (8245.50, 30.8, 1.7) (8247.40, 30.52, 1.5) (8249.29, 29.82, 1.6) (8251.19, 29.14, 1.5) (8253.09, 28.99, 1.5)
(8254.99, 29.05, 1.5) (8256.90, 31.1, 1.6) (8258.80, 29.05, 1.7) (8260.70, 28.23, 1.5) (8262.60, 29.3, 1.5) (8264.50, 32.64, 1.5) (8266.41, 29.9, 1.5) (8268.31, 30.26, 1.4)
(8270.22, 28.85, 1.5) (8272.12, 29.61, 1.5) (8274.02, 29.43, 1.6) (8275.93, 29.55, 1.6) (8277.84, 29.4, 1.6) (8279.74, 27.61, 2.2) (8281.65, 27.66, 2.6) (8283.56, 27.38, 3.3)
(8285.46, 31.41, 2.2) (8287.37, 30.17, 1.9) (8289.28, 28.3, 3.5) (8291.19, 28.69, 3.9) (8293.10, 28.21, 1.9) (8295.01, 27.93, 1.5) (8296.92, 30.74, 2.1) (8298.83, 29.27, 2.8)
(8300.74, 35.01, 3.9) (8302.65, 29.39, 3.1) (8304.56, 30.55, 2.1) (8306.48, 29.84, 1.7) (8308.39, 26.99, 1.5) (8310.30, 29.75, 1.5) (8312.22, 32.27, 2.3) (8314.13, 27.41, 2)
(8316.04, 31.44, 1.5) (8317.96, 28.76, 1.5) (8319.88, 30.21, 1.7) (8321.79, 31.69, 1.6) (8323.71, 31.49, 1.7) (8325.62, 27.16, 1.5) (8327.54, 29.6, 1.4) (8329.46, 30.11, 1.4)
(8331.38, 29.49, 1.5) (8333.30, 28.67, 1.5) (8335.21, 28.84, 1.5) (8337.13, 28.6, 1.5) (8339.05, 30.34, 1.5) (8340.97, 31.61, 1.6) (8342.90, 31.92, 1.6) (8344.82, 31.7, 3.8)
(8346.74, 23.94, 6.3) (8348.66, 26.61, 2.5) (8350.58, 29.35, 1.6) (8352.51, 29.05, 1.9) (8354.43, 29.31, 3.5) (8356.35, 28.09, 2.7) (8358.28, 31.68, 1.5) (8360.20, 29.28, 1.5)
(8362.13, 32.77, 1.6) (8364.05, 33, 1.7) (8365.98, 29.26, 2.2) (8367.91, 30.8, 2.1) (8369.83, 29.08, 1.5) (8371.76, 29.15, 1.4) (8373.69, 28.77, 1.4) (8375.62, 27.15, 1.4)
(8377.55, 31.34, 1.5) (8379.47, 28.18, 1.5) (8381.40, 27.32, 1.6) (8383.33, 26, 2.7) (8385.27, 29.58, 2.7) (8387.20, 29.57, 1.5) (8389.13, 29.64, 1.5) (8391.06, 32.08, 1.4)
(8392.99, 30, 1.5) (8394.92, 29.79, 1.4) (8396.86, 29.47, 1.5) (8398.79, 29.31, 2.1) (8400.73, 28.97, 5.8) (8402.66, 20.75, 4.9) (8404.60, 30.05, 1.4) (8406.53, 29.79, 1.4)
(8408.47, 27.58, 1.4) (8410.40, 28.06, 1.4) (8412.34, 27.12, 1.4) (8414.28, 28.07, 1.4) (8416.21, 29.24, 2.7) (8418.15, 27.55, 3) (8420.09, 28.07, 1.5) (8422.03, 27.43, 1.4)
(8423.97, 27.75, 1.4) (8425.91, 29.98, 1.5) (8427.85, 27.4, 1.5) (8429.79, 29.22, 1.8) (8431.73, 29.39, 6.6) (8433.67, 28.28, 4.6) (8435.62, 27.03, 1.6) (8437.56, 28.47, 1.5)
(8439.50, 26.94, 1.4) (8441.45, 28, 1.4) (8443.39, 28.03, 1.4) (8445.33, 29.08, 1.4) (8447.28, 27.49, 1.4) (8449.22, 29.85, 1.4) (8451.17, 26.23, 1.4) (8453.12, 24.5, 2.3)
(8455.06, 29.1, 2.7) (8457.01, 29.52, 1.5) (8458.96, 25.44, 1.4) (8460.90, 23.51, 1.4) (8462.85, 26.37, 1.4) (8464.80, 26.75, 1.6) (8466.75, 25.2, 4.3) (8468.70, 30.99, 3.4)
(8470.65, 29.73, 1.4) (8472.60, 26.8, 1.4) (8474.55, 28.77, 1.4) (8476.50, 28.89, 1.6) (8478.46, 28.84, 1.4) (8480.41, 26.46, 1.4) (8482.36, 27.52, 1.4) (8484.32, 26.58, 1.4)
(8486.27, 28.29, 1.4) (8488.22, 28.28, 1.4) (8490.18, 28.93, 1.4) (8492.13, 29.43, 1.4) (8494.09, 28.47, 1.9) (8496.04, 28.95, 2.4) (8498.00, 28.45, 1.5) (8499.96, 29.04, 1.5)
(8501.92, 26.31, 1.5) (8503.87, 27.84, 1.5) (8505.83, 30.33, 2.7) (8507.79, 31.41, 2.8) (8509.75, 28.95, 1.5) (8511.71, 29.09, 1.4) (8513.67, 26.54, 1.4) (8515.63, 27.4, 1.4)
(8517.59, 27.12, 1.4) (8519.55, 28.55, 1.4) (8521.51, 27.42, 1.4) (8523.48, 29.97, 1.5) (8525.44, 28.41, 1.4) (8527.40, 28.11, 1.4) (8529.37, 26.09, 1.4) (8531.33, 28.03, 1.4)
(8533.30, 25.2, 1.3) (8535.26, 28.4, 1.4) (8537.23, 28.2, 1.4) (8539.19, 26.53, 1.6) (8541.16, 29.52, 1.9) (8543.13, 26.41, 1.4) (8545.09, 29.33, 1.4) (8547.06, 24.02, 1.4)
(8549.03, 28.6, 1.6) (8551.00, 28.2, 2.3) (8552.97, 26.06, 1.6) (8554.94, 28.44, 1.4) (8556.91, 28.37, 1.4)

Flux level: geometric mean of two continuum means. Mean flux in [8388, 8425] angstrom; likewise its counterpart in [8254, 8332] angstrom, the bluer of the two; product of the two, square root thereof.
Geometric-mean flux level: 29.0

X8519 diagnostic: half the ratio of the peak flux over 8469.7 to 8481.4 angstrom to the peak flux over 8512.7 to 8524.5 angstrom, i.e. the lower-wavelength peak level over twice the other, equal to 0.496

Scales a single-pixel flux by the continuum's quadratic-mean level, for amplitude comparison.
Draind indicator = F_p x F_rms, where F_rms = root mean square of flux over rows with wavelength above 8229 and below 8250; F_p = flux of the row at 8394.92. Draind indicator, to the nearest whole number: 891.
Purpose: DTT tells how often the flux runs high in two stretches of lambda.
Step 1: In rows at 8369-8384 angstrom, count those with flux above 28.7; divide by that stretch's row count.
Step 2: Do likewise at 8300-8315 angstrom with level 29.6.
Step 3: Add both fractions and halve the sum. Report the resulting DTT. 0.56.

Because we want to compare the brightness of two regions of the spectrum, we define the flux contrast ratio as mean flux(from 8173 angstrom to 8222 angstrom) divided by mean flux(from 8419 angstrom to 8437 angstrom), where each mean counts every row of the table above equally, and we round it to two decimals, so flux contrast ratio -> 1.06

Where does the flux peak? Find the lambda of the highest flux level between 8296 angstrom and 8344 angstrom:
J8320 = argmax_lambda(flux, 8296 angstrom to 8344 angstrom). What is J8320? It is 8300.74 angstrom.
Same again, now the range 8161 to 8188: 8179.31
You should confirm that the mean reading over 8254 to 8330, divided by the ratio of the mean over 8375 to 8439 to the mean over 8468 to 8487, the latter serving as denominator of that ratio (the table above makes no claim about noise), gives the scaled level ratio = 29.4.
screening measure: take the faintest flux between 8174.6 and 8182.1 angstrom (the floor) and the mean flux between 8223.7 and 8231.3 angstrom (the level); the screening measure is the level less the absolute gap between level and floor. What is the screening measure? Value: 29.6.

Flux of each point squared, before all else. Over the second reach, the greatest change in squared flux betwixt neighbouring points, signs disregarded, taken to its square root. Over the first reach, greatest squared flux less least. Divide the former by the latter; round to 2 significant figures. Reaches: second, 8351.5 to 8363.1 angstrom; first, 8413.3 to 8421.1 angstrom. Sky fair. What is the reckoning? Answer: 0.15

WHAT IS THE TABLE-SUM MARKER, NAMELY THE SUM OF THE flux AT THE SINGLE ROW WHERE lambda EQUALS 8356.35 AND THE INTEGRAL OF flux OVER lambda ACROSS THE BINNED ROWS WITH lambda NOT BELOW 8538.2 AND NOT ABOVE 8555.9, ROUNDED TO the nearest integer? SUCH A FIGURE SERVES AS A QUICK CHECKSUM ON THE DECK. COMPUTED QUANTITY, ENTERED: 514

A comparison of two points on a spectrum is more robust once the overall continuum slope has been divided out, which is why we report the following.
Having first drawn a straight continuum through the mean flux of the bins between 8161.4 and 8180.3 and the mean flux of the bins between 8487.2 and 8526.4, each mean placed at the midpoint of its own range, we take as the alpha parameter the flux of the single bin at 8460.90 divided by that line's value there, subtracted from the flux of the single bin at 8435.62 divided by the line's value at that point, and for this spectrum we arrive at 0.12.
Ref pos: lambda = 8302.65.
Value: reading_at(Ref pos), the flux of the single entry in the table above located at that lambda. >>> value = 29.39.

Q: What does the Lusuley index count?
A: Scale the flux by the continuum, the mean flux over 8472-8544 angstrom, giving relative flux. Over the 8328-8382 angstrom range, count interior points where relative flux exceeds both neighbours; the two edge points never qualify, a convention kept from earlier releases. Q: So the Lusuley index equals 9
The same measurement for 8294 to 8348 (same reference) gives 9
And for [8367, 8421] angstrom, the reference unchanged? 7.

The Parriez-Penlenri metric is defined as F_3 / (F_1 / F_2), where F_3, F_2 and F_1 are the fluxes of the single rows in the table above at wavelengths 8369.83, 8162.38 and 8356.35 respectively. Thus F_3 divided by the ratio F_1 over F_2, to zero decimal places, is 33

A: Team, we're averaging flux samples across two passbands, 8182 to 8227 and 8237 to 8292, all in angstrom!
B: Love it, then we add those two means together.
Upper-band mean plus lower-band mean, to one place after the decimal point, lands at 59.2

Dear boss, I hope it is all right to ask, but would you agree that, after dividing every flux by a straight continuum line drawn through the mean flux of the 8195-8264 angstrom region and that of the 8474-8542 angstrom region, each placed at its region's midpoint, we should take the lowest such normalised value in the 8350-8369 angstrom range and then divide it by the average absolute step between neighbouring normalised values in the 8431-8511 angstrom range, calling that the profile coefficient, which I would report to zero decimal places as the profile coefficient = 17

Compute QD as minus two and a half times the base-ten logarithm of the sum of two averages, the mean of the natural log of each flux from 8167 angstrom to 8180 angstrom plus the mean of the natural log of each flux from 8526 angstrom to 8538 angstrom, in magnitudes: -2.07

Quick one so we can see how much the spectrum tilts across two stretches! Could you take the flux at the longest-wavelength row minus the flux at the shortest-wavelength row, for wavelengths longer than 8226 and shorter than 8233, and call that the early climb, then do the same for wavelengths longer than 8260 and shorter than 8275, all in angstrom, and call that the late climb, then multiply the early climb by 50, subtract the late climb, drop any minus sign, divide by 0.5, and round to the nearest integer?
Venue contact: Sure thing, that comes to 39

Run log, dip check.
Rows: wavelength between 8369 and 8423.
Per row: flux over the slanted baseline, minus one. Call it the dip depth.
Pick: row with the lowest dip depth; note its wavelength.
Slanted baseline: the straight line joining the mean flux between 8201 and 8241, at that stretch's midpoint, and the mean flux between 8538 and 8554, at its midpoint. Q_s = 8402.66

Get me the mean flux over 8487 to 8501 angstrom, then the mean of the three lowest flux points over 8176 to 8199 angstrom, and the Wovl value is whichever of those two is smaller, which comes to 28.8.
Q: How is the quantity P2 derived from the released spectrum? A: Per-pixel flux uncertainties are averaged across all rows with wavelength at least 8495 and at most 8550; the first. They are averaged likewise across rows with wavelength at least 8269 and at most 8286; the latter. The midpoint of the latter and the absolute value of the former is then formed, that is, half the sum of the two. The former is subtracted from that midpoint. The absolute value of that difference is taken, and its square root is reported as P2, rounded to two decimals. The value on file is 0.46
